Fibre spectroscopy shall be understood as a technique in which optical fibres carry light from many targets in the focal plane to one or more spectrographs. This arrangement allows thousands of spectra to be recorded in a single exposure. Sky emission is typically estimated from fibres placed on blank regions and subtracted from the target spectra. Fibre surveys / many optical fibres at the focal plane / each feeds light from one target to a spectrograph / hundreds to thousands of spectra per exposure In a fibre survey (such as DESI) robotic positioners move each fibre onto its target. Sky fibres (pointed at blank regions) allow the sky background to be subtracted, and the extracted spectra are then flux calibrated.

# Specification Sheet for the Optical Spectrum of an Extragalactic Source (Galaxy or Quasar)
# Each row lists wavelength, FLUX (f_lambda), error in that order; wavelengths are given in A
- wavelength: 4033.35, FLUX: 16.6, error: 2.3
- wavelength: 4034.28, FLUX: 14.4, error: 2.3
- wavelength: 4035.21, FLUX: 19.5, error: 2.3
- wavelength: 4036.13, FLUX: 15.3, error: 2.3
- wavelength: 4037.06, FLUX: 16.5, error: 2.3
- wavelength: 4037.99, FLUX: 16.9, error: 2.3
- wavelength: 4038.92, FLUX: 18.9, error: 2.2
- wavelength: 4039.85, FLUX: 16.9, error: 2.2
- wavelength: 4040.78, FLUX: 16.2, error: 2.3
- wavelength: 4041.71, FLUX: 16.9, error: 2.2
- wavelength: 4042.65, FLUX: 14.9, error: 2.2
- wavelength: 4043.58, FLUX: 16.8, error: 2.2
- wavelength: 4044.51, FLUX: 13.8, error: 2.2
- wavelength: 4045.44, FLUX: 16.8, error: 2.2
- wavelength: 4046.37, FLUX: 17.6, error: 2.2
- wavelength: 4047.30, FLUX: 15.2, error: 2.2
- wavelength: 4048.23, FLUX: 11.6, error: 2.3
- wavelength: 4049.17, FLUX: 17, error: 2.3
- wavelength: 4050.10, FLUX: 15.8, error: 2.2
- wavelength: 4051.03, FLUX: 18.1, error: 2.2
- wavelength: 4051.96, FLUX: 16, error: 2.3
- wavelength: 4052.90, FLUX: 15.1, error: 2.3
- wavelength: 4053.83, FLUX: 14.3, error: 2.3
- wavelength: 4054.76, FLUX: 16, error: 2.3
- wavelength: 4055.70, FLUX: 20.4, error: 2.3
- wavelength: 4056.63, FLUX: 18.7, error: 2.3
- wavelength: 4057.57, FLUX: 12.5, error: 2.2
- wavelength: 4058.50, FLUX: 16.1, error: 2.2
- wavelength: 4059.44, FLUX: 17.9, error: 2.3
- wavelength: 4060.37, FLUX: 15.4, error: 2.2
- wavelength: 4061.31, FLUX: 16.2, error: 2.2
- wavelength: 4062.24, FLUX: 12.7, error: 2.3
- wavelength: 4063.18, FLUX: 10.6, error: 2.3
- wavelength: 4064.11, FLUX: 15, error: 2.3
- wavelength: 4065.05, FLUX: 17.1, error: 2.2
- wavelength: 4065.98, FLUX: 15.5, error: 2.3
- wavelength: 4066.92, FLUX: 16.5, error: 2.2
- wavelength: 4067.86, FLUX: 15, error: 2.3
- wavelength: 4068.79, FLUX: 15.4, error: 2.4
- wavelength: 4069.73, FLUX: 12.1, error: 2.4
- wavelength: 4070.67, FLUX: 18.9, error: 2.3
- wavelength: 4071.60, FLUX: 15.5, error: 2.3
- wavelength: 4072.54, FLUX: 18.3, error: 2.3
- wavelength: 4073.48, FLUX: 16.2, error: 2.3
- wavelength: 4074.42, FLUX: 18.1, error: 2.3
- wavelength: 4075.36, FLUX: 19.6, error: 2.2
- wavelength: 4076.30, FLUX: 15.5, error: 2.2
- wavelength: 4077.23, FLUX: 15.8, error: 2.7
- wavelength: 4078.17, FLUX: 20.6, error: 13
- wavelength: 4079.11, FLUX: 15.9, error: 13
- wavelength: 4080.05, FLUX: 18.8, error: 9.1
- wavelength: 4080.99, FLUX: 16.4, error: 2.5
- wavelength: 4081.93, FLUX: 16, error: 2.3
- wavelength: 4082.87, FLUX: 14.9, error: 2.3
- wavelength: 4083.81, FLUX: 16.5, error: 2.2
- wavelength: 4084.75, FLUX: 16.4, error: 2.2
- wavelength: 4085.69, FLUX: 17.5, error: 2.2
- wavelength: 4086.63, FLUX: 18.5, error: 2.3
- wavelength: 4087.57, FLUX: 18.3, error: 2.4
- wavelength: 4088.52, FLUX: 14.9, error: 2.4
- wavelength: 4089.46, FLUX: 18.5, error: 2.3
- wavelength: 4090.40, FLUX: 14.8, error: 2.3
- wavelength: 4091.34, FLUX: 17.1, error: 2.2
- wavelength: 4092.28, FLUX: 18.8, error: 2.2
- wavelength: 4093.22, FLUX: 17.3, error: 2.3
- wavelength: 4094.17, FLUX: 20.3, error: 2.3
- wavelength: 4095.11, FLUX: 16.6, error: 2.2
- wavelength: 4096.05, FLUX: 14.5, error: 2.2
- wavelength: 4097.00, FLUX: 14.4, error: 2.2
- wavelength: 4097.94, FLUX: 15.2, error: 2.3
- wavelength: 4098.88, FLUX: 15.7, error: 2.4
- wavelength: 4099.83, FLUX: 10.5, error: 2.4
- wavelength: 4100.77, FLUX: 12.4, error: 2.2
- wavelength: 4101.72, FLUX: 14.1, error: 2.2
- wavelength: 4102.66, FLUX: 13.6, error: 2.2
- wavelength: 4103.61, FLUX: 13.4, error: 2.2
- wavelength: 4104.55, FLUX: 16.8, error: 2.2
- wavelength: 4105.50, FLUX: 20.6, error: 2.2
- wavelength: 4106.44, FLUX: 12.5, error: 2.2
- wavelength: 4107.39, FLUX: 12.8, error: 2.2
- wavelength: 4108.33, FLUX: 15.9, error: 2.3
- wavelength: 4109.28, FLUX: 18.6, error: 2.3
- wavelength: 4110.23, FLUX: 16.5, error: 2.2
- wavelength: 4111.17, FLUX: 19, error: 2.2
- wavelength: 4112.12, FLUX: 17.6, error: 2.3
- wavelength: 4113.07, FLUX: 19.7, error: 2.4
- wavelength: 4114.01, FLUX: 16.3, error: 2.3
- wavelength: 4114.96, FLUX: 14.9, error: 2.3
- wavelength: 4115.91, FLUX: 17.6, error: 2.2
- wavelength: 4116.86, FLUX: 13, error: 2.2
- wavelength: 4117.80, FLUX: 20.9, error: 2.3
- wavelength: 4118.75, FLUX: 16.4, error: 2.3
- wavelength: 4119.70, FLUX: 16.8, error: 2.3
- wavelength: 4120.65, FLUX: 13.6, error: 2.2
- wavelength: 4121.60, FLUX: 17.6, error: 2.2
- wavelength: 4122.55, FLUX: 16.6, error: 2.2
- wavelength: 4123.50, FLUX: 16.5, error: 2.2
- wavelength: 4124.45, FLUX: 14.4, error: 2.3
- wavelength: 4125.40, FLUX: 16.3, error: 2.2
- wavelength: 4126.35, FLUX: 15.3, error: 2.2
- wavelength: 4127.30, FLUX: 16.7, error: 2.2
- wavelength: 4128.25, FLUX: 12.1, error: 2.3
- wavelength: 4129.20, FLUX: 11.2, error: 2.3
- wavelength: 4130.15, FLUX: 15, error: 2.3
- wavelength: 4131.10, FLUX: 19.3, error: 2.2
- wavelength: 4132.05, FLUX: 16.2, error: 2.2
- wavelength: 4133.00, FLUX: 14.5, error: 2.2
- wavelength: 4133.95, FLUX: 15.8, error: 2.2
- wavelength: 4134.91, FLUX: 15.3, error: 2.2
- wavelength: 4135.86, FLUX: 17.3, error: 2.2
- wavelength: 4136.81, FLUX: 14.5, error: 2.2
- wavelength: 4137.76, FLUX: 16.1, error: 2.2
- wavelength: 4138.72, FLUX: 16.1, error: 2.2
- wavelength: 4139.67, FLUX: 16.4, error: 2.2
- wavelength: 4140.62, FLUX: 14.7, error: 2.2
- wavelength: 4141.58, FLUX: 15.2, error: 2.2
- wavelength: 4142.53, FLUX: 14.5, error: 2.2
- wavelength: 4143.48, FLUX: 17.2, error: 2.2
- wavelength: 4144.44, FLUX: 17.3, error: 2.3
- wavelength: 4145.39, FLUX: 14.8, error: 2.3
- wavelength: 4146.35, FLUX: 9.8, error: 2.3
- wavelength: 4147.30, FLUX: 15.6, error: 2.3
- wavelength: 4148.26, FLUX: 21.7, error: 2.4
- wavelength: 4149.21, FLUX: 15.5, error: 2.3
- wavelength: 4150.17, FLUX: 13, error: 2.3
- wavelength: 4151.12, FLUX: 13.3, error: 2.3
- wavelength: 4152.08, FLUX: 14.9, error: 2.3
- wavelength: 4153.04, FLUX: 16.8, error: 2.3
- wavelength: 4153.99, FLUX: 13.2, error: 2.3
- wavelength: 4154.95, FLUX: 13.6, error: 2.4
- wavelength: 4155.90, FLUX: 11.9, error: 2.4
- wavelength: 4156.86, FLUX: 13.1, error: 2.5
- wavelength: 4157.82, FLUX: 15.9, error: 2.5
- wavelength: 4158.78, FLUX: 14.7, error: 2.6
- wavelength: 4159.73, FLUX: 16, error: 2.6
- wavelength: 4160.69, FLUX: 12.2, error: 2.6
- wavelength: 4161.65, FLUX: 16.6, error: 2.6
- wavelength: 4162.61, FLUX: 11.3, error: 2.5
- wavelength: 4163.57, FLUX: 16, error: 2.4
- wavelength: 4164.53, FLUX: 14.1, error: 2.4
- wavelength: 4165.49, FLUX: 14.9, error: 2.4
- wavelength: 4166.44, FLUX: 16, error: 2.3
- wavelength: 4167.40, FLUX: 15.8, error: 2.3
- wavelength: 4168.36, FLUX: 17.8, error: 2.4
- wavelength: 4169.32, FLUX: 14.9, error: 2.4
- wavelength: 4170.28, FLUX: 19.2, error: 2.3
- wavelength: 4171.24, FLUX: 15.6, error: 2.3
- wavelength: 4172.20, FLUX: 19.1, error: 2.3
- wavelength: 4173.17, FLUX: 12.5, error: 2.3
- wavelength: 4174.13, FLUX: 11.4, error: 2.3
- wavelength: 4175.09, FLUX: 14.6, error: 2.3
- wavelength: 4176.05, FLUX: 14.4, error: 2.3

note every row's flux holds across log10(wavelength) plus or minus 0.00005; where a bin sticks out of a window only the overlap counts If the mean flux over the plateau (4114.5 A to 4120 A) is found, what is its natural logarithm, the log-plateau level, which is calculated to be 2.81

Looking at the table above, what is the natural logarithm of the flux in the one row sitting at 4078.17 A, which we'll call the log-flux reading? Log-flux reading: 3.03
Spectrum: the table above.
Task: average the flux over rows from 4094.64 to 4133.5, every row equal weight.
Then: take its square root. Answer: 3.956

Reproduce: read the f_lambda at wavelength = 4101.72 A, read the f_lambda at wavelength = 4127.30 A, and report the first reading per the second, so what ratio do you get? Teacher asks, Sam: 0.84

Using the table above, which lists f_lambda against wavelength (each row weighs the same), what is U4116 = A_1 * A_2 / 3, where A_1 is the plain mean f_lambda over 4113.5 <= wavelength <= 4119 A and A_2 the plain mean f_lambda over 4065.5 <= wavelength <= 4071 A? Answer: 86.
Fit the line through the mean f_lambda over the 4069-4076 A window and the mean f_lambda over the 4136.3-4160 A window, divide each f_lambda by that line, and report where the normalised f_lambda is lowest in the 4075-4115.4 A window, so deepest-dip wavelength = 4099.83 A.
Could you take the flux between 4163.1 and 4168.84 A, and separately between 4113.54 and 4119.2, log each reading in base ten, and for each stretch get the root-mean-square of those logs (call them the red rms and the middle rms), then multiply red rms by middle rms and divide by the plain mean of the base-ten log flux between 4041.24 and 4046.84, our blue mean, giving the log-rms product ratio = 1.21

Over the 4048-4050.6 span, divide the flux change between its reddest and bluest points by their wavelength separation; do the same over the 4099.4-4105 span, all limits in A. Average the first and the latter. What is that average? 1.8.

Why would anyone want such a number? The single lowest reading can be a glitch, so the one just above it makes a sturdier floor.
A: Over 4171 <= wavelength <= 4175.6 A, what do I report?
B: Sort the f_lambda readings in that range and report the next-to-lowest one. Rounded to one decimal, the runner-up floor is 12.5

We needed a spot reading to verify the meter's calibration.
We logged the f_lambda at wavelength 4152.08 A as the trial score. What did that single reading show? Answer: 14.9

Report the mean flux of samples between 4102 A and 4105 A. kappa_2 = 14.6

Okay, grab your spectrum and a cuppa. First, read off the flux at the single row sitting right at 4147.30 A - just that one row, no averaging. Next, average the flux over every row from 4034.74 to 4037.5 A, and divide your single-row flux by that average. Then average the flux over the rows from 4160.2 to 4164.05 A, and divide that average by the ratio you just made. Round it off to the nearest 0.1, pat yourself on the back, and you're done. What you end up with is 15.4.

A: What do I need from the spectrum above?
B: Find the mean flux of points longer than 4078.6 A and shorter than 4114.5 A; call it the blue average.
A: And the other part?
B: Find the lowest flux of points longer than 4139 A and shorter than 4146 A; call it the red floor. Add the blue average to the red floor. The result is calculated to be 30.8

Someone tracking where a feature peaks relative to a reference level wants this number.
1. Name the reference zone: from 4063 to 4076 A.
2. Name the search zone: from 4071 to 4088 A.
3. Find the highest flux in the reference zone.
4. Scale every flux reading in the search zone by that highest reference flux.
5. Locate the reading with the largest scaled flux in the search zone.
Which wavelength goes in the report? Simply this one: 4078.17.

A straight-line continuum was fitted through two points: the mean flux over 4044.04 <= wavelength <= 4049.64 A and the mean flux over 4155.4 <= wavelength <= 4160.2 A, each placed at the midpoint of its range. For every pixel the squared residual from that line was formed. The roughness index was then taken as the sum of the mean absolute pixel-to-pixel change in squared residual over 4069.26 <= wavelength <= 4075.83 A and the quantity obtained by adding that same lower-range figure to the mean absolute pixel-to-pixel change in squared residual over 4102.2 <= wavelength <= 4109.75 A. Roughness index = 30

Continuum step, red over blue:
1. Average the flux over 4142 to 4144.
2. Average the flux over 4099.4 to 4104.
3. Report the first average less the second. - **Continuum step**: 3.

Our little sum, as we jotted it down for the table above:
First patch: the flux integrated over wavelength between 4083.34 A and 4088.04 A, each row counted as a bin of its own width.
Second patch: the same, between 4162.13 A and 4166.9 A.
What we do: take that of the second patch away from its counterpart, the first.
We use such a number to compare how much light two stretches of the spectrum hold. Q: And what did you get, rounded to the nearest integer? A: 13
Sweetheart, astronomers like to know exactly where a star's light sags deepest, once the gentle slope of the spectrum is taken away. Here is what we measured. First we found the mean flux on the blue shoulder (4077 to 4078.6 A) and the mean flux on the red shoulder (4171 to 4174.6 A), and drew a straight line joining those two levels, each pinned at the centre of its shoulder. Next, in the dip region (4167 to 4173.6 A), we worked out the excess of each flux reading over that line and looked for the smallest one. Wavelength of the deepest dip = 4173.17 A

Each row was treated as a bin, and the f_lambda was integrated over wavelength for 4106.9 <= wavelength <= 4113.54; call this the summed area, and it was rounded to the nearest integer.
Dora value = 114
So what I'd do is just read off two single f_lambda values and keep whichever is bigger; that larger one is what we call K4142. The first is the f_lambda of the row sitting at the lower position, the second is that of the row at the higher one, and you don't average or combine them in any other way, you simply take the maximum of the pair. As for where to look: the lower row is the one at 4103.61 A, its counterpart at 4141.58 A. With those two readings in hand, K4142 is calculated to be 15.2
